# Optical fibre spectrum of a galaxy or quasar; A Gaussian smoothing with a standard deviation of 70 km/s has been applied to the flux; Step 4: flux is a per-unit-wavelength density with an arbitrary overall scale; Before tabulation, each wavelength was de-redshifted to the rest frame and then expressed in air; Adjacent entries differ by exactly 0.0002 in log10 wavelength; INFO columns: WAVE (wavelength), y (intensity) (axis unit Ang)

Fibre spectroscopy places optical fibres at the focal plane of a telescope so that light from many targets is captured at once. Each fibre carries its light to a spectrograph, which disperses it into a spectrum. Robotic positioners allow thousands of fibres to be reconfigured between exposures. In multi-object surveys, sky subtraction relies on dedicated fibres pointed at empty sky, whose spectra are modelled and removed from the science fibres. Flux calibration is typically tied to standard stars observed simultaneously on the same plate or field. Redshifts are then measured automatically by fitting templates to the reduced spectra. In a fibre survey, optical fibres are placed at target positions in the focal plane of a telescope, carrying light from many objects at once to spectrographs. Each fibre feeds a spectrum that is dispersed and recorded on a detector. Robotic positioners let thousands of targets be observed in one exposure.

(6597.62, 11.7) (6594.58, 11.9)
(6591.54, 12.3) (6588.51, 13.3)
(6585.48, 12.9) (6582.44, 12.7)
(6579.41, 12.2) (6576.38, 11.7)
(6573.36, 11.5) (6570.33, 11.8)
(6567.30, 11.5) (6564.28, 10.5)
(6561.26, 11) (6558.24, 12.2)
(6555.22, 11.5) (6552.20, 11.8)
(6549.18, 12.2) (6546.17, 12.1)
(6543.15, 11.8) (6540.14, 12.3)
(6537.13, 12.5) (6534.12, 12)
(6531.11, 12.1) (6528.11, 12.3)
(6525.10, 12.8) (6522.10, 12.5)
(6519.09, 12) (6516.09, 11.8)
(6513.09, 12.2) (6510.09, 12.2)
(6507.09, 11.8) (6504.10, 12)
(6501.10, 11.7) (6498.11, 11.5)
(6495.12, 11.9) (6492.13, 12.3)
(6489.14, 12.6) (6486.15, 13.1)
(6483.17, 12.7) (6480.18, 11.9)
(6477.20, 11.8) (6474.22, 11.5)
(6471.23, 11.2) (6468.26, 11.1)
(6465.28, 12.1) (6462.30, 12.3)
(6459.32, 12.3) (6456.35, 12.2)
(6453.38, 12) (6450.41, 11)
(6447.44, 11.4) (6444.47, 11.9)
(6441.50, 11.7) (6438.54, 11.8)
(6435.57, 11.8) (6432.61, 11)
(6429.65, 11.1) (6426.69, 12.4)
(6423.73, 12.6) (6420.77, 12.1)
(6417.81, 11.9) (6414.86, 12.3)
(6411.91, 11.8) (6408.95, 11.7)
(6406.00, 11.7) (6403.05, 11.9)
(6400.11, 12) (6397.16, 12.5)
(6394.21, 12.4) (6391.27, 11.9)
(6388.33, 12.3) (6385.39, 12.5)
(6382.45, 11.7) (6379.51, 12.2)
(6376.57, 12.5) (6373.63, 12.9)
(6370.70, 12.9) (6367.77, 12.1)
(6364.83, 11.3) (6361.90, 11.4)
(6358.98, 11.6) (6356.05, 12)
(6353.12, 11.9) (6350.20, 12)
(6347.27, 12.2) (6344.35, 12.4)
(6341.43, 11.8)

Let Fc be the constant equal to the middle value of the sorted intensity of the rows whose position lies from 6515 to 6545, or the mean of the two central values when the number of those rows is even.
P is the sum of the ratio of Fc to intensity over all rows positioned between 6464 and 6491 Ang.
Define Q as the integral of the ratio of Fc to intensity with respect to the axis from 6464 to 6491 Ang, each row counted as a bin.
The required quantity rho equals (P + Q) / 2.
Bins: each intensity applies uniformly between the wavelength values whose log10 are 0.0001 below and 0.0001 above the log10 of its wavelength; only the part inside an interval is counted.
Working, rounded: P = 9.18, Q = 27.5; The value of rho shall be 18.4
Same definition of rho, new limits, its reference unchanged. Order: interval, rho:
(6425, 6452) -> 19.0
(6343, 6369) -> 18.0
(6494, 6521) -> 18.4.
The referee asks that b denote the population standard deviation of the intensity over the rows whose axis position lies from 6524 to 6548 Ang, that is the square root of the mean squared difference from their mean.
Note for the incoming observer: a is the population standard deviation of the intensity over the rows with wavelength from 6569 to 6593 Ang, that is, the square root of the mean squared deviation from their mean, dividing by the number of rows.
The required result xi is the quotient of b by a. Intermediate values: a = 0.59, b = 0.29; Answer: 0.5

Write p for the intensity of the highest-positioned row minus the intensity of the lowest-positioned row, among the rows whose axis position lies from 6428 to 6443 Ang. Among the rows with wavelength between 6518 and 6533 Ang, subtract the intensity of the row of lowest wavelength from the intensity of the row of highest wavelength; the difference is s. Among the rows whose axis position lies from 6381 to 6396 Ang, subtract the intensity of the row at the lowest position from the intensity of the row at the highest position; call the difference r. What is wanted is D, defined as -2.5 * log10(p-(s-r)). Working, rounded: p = 0.6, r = 0.70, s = 0.1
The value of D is -0.2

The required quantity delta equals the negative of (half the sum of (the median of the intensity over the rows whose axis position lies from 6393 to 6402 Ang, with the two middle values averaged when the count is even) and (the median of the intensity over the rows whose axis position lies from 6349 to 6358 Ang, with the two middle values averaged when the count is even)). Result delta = -12.2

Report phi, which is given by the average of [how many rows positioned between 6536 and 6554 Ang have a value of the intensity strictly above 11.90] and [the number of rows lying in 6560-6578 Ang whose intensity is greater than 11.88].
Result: 2.0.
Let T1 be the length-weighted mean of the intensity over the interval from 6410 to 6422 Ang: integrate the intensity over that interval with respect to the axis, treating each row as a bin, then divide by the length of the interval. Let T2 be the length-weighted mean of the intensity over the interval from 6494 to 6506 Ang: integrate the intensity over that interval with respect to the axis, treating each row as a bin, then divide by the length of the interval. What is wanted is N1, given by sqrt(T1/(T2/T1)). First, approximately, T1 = 12.0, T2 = 11.78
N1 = 3.499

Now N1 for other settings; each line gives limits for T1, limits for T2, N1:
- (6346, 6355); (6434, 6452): 3.530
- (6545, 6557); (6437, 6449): 3.480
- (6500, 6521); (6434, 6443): 3.490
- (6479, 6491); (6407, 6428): 3.617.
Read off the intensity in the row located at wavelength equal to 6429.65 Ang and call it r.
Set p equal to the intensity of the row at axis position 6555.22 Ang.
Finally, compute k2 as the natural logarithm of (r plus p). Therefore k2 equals 3.12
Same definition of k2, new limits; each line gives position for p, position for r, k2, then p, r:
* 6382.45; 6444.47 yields 3.16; 11.7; 11.9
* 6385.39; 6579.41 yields 3.21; 12.5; 12.2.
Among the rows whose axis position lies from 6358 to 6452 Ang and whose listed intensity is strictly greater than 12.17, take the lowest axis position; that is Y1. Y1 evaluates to 6370.70 Ang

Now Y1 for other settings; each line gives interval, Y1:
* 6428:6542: 6456.35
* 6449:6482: 6456.35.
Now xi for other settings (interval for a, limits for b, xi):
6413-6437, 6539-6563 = 0.8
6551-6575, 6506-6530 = 0.7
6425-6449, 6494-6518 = 0.5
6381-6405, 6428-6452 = 1.2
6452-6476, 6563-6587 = 1.5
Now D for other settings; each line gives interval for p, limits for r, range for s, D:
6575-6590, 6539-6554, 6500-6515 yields 0.6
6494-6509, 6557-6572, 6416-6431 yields 1.3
